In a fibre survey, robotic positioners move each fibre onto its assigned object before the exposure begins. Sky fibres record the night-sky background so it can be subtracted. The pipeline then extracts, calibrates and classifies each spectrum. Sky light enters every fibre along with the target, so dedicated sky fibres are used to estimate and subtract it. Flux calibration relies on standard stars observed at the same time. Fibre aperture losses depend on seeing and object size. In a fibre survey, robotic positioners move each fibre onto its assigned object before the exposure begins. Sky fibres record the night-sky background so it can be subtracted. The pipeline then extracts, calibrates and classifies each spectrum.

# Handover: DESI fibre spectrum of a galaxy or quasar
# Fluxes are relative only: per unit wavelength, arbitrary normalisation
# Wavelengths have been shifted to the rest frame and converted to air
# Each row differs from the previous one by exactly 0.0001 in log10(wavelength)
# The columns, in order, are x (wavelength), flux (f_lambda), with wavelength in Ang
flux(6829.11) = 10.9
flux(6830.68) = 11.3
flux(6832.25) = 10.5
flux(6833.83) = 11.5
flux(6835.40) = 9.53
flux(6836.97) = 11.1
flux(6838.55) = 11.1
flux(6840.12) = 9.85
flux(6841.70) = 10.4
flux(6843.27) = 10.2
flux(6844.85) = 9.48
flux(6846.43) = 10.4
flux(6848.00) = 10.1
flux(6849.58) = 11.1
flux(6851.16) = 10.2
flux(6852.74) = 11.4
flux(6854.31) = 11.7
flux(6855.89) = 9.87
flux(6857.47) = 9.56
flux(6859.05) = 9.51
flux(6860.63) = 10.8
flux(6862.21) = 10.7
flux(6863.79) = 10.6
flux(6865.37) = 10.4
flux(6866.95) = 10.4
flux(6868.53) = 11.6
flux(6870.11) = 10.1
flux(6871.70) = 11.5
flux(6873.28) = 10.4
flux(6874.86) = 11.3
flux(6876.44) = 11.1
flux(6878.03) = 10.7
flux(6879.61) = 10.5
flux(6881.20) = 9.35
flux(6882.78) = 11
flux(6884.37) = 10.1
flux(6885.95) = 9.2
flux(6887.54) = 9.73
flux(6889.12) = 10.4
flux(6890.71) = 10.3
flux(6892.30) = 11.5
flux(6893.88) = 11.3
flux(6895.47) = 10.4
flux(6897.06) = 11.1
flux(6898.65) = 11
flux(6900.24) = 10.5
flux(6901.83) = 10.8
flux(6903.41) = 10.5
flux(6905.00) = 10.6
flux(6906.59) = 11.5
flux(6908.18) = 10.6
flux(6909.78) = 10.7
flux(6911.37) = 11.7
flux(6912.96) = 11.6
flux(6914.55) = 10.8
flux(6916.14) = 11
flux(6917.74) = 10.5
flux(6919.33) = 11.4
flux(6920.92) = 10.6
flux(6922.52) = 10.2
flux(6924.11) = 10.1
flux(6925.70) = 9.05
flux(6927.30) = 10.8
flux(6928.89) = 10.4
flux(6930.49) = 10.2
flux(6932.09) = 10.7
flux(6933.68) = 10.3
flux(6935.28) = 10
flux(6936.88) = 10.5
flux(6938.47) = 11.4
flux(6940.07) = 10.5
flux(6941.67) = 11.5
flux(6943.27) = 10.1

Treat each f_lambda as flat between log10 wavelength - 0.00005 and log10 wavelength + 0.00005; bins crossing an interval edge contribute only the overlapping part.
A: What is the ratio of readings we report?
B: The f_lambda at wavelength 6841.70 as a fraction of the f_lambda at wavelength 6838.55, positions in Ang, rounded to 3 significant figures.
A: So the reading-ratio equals 0.937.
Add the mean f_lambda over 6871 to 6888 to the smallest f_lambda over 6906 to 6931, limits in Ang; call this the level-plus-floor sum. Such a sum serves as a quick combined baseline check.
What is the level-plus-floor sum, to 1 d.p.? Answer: 19.5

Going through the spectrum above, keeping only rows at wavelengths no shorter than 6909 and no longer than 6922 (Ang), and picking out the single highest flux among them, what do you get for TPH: 11.7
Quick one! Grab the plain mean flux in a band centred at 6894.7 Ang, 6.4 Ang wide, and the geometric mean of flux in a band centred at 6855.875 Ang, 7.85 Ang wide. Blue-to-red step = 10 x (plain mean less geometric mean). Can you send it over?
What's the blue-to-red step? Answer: 7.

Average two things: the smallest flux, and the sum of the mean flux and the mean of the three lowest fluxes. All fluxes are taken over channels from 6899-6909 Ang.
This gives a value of 15.9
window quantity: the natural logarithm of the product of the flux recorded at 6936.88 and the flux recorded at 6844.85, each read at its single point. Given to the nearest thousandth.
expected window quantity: 4.601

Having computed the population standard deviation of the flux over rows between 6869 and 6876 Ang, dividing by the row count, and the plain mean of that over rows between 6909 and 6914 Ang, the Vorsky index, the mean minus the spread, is 10.7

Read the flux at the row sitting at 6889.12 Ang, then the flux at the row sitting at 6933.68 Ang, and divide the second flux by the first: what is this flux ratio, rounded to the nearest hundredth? 0.99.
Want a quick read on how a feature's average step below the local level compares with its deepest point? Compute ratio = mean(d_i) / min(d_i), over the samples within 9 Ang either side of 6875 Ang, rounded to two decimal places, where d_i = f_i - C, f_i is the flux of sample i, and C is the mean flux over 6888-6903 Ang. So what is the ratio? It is 0.06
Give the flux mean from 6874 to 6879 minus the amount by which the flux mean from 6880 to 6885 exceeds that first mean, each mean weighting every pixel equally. 11.9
